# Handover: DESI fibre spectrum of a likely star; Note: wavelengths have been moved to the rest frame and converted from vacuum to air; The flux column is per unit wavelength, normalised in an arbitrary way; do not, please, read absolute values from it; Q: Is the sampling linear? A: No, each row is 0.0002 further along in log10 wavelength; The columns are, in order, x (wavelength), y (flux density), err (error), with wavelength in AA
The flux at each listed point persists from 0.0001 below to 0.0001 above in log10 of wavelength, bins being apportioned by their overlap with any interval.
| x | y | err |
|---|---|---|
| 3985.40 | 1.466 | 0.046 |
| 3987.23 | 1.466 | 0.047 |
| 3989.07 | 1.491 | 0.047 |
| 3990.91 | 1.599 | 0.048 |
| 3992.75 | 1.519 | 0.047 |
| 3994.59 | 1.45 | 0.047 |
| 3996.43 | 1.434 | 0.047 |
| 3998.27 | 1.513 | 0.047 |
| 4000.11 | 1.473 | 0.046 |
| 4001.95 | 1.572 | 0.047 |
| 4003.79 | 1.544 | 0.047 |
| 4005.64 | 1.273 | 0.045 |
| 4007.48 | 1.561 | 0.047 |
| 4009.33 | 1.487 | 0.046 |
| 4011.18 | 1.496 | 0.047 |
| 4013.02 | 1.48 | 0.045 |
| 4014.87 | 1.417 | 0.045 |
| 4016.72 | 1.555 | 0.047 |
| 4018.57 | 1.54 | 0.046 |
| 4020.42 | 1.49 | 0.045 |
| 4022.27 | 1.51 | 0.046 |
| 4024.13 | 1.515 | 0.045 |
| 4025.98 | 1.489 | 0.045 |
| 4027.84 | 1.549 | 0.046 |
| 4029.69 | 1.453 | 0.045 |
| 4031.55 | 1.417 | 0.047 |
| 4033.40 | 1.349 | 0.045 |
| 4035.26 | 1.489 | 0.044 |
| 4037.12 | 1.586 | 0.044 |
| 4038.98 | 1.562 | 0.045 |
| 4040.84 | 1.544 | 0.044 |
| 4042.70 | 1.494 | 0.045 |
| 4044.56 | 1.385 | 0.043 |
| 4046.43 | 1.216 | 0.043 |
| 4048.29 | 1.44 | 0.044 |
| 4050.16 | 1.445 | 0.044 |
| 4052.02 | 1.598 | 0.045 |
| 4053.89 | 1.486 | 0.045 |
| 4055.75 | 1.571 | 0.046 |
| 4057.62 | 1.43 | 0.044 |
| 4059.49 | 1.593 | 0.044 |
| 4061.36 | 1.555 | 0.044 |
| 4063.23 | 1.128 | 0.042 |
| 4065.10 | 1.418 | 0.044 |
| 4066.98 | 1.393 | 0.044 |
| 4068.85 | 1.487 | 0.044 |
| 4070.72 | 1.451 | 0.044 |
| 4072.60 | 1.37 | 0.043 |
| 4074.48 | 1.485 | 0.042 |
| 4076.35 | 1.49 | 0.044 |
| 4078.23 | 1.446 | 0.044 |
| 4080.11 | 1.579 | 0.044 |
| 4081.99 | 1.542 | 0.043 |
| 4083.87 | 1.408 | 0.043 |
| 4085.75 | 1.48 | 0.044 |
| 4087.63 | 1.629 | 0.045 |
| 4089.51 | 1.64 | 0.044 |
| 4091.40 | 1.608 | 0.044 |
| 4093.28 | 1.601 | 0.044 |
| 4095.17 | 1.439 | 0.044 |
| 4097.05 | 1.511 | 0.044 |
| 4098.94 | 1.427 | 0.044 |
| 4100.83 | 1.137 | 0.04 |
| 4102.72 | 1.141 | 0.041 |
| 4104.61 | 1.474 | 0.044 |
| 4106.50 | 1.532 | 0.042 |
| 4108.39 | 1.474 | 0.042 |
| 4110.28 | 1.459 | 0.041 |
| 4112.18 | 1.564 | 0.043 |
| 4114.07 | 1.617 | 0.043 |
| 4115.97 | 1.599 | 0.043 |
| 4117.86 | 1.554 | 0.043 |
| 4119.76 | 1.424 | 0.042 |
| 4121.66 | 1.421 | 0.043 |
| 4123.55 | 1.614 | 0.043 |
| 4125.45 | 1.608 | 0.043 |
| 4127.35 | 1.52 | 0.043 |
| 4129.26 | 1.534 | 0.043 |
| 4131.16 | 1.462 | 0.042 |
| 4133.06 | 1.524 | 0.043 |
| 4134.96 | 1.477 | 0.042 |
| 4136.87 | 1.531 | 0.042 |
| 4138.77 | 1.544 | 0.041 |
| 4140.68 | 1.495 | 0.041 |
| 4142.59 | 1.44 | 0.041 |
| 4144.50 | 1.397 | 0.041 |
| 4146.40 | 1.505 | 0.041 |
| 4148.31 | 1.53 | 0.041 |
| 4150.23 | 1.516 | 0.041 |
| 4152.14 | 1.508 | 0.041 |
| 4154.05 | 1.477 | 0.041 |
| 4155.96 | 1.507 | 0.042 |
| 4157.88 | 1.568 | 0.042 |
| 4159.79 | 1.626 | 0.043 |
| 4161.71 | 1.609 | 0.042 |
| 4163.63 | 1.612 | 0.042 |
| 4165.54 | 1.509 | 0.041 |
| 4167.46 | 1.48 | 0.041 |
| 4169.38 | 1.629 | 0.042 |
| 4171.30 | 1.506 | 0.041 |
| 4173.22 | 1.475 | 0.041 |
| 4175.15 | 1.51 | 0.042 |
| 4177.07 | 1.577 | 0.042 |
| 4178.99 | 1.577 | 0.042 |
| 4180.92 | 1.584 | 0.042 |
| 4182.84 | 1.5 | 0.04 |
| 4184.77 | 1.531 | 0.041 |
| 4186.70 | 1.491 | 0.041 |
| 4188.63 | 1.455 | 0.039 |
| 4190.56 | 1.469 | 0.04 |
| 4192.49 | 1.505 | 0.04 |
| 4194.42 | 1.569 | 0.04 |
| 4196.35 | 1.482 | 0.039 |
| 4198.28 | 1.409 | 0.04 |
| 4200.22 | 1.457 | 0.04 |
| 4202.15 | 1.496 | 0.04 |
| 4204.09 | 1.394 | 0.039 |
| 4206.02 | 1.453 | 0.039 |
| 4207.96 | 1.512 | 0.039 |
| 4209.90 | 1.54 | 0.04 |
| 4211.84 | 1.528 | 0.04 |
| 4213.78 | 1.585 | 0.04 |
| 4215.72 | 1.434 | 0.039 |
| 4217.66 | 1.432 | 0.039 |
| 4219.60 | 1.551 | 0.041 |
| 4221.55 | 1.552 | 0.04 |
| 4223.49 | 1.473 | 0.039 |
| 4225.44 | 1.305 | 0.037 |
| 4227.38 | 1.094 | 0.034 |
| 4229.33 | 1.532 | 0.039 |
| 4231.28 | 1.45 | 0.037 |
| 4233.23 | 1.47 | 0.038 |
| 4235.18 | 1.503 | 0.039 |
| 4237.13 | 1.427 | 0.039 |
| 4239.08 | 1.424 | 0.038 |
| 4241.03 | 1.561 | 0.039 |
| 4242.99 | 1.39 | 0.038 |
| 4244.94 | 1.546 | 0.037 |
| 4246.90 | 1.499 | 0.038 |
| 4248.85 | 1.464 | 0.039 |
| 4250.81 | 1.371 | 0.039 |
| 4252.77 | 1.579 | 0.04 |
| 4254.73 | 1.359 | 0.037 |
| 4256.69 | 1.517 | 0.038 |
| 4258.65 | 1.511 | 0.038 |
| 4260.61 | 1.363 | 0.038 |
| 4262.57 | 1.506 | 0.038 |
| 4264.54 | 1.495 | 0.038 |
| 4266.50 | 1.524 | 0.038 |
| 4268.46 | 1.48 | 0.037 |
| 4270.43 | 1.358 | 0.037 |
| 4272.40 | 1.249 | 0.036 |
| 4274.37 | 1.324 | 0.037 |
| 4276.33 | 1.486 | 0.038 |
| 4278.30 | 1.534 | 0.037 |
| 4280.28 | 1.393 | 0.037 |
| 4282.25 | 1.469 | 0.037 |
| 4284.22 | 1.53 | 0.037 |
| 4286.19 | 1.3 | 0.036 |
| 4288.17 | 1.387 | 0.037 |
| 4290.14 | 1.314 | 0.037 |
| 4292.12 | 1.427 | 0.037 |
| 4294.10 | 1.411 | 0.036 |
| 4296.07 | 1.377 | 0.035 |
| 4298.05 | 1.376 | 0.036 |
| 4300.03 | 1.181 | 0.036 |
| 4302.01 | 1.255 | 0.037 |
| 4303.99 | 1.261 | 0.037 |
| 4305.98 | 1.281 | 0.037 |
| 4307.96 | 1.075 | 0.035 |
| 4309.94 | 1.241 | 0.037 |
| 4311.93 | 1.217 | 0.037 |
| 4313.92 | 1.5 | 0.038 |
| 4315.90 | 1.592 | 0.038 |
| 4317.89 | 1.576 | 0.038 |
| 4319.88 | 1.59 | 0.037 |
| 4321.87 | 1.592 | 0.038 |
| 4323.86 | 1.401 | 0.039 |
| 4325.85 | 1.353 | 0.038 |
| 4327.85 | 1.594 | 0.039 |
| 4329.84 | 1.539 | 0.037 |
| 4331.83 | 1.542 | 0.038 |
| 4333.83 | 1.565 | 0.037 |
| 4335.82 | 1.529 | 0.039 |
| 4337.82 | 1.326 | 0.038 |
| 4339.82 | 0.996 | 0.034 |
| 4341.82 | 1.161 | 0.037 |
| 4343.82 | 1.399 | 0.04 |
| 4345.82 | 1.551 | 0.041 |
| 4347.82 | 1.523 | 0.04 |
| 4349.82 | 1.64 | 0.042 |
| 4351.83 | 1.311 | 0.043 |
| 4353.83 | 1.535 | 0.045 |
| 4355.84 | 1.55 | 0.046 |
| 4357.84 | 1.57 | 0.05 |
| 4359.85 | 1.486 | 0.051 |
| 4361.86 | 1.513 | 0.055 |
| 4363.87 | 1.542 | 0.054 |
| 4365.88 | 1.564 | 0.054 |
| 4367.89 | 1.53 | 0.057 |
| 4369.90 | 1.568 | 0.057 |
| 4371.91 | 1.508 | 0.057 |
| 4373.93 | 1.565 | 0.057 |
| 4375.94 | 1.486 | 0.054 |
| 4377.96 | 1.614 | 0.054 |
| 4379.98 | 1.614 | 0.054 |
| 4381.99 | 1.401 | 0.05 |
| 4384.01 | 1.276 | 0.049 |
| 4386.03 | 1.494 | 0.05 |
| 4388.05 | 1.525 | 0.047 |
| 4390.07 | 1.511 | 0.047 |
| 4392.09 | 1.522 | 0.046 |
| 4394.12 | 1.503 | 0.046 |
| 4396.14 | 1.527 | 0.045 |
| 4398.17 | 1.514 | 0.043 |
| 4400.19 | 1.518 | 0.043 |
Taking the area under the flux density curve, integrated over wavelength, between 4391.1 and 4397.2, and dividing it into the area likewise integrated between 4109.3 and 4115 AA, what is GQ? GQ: 0.95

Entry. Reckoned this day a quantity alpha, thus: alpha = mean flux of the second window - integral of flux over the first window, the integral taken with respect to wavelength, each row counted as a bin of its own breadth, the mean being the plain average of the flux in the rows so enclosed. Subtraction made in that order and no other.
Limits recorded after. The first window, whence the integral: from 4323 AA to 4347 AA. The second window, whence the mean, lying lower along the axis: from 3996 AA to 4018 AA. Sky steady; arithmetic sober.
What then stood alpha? -32.4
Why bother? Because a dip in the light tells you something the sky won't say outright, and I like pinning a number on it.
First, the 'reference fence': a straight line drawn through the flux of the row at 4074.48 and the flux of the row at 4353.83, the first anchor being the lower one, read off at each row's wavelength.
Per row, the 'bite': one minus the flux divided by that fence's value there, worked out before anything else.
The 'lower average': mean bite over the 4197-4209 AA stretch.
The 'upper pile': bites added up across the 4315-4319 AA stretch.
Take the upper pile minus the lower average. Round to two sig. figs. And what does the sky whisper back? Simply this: -0.11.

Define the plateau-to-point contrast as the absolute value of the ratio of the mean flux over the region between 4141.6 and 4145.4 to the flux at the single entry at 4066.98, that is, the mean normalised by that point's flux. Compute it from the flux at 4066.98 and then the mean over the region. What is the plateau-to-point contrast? 1.02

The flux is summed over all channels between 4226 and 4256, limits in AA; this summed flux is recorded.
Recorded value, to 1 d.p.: 21.7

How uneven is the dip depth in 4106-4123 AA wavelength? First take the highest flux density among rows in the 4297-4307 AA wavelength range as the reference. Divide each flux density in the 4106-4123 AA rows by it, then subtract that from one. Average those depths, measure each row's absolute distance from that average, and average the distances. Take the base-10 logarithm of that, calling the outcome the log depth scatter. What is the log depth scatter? -1.34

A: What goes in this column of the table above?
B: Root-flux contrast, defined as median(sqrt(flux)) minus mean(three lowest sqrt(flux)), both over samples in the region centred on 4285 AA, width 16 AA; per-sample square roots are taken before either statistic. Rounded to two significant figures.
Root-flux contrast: 0.033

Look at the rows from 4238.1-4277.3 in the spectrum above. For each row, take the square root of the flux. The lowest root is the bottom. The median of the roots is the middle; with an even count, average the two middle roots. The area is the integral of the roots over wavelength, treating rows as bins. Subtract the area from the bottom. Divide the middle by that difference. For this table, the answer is -0.0264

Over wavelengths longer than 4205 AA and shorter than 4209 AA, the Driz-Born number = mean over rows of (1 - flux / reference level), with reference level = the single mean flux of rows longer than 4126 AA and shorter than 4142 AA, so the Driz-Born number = 0.019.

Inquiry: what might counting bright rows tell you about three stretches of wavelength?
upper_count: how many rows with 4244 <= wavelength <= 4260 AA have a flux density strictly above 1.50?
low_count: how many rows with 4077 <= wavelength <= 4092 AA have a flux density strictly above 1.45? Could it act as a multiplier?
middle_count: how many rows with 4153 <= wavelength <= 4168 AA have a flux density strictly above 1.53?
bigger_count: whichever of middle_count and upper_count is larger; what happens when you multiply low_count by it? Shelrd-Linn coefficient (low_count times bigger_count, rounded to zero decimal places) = 24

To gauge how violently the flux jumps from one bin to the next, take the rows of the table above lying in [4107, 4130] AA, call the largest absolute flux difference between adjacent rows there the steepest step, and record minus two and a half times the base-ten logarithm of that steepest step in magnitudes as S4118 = 1.8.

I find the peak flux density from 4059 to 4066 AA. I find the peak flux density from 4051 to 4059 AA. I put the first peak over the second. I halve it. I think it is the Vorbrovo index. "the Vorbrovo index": 0.498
